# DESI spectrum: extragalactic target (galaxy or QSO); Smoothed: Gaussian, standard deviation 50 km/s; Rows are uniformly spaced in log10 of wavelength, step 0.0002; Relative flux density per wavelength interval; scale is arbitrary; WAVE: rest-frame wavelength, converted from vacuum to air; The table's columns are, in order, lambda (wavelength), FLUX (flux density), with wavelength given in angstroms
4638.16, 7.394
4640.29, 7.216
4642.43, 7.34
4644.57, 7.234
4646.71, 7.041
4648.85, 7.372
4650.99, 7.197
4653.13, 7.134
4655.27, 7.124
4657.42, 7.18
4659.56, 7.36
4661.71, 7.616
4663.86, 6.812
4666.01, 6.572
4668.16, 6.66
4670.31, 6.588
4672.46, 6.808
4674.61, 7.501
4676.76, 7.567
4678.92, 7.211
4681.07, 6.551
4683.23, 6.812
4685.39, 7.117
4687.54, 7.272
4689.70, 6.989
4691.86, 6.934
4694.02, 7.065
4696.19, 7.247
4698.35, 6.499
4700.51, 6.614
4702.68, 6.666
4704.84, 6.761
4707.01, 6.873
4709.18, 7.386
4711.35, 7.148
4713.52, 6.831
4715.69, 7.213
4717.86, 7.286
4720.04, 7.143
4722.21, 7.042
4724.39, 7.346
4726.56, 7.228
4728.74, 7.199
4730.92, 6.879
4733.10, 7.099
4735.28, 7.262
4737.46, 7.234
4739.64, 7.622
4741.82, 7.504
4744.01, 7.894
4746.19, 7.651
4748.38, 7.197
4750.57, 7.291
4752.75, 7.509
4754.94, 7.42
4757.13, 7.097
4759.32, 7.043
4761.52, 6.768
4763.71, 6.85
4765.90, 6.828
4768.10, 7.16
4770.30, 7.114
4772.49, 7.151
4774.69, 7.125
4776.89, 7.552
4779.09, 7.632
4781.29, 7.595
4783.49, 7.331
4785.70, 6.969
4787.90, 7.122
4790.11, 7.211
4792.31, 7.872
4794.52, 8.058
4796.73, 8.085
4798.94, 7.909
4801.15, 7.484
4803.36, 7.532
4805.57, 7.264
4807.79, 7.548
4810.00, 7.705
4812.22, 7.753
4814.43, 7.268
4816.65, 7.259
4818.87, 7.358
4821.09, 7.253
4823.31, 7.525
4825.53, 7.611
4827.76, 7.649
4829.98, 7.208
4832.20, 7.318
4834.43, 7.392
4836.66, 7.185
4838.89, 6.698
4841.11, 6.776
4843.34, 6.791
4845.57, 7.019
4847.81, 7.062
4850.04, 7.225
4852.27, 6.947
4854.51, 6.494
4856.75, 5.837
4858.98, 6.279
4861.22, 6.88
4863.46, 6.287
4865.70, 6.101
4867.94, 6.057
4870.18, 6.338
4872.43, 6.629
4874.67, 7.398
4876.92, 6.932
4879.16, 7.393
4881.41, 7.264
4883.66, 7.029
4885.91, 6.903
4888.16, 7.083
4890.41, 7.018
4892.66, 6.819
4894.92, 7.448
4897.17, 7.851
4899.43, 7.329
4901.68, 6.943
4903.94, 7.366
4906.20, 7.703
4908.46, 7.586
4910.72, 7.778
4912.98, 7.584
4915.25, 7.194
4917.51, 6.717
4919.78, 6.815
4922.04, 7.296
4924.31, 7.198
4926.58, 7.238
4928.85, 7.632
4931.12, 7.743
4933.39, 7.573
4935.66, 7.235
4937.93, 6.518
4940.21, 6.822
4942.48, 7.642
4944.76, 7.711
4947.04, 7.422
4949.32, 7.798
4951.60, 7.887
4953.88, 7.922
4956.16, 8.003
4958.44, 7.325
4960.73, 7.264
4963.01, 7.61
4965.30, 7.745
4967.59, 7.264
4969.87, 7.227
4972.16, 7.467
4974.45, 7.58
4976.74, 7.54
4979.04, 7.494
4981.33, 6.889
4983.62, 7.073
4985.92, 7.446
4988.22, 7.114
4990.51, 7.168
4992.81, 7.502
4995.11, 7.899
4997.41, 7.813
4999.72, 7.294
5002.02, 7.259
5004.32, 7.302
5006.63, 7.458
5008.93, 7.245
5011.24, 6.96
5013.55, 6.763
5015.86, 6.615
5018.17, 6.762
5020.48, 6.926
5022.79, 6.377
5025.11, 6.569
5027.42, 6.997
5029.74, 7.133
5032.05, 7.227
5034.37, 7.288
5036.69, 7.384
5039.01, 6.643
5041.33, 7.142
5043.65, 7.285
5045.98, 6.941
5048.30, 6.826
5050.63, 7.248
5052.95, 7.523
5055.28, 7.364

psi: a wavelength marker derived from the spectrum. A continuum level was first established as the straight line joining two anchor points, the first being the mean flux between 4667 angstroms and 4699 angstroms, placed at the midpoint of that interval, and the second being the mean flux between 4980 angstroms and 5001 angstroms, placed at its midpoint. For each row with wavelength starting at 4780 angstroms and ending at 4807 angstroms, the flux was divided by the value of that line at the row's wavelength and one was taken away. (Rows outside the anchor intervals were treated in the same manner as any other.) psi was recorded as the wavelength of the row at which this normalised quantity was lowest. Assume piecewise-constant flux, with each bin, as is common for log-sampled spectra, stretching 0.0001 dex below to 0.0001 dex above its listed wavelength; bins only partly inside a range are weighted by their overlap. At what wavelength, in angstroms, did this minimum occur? 4785.70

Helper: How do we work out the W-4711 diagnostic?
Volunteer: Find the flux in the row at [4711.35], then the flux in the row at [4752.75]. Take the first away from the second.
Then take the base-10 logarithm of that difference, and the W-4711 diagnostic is -0.44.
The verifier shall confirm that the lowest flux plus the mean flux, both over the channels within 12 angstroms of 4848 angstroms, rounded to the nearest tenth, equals 12.6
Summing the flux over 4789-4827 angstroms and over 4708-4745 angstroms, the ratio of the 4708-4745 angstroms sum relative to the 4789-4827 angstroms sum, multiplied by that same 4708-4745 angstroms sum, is 118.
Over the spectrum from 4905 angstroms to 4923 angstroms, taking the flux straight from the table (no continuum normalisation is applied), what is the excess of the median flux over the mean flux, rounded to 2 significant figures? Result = 0.11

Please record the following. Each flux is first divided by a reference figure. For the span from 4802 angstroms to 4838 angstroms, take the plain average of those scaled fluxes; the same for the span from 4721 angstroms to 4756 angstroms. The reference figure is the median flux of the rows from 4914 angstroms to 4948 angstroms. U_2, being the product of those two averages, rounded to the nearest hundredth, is 1.04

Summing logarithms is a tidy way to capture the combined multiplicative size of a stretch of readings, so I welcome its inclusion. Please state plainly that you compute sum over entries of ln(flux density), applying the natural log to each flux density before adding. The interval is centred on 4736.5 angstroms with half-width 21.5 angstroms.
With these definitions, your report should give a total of 39.8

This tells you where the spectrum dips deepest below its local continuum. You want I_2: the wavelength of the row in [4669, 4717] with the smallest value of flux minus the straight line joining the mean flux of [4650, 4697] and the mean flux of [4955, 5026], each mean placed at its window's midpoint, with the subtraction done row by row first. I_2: 4698.35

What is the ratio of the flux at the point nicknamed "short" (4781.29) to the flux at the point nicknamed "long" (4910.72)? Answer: 0.98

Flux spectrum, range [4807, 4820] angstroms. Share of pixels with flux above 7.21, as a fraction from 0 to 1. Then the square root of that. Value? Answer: 1.0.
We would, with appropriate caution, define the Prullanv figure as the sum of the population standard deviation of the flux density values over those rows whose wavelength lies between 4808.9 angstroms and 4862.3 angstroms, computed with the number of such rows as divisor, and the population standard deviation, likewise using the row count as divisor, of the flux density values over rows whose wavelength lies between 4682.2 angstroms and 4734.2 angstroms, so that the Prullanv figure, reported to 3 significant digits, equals 0.690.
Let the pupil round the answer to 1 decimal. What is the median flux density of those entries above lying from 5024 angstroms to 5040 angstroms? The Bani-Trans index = 7.1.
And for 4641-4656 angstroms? 7.2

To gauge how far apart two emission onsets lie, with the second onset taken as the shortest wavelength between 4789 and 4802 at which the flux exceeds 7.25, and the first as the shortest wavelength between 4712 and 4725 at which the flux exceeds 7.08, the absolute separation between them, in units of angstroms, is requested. 76.6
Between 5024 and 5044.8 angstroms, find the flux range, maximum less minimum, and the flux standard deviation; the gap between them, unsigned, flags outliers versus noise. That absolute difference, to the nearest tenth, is 0.5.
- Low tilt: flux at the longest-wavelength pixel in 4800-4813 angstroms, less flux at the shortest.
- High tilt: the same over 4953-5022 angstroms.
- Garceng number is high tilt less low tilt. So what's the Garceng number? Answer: -1.3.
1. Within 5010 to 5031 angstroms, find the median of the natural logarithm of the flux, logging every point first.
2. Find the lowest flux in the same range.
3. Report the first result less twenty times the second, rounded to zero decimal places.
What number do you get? -126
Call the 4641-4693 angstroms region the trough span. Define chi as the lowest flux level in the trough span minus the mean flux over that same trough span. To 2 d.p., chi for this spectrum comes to -0.53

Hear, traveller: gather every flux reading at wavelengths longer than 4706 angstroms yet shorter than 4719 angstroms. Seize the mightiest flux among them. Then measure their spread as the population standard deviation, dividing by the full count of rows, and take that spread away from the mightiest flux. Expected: 7.18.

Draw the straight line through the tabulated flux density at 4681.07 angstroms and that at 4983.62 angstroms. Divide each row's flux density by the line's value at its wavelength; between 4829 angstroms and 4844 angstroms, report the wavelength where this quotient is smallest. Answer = 4838.89 angstroms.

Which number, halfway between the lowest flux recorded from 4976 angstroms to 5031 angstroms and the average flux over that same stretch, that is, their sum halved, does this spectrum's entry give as 6.76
